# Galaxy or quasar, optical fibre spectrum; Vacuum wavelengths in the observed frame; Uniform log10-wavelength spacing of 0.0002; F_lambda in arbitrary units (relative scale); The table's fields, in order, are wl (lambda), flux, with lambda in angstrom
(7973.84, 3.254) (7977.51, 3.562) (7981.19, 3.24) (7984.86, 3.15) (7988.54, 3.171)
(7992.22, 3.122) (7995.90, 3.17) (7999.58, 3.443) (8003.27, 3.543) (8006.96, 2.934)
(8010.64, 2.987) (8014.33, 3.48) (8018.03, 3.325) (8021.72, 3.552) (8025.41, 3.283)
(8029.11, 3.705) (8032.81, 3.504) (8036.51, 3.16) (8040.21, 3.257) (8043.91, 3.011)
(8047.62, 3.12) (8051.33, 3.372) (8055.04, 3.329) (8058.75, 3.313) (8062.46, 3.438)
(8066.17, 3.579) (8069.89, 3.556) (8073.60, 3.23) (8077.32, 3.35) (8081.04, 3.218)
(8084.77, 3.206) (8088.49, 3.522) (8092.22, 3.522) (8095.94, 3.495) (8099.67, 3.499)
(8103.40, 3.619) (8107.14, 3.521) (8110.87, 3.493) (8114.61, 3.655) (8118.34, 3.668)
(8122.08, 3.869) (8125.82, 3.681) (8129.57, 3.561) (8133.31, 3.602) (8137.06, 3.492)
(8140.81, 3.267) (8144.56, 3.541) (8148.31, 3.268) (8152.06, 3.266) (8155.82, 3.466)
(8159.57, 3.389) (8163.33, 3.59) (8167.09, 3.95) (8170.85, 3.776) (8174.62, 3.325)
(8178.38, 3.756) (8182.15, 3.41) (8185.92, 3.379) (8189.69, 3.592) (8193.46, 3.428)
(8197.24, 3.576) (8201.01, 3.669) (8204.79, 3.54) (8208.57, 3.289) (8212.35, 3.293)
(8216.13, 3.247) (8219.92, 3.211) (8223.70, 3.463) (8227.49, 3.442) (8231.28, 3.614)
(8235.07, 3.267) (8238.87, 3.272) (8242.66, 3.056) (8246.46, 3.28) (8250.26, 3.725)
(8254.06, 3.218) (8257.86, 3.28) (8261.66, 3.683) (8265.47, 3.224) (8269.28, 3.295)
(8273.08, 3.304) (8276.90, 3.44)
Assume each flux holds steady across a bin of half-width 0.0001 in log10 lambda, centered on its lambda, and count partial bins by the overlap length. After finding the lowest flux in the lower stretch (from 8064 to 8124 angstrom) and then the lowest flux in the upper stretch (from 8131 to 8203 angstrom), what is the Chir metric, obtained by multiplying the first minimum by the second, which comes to 10.5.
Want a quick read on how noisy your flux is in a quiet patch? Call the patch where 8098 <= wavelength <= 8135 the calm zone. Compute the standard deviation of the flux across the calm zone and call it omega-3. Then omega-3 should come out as 0.11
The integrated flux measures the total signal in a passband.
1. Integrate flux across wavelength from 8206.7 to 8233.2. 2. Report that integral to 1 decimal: 89.2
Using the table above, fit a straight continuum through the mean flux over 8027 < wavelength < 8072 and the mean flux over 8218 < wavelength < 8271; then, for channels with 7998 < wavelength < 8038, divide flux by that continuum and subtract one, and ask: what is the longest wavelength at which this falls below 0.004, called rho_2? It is 8036.51 angstrom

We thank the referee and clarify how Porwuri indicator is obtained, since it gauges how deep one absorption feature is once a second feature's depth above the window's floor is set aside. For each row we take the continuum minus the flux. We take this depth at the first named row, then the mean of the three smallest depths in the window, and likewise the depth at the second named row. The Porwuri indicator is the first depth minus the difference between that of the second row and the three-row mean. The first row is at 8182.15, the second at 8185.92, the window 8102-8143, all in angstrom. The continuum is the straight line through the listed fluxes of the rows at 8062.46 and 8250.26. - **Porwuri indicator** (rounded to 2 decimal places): -0.25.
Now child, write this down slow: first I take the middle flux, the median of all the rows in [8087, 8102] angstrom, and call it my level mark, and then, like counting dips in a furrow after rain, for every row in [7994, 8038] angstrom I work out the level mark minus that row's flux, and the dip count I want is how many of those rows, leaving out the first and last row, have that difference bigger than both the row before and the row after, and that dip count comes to 3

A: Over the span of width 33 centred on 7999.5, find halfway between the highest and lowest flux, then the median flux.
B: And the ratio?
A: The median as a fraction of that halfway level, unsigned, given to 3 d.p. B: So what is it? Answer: 0.979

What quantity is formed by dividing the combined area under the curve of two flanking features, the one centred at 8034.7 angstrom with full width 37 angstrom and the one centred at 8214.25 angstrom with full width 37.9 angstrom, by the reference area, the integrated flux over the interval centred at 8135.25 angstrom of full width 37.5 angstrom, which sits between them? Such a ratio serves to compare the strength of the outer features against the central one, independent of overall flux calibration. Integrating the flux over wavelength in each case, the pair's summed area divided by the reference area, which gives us 1.92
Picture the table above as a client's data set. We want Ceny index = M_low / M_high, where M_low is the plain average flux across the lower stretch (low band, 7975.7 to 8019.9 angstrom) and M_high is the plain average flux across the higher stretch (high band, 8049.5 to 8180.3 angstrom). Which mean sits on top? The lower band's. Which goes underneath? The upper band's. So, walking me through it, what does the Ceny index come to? 0.93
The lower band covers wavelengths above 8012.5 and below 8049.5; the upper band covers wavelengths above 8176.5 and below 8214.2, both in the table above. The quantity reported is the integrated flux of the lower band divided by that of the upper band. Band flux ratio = 0.94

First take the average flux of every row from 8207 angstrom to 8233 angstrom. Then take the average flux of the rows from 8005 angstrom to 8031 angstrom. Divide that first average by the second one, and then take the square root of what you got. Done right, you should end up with 1.01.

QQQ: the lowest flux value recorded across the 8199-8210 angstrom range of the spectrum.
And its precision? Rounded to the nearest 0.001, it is 3.289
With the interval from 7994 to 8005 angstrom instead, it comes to 3.170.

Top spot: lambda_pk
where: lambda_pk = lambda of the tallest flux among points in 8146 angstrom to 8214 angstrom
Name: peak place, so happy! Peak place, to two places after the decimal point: 8167.09 angstrom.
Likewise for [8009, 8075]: 8029.11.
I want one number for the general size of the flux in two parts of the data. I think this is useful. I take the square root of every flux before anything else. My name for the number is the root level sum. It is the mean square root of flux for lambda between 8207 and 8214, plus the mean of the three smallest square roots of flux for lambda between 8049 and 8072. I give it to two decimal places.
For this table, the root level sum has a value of 3.64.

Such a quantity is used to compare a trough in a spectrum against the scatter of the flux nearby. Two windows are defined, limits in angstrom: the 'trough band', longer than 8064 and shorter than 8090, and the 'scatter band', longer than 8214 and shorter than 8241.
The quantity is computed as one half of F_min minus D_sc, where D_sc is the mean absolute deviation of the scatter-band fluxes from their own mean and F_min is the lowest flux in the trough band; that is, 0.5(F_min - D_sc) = 1.54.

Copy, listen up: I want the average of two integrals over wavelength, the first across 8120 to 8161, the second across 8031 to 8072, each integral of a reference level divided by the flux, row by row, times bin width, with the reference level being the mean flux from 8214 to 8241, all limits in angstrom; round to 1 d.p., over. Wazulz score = 40.5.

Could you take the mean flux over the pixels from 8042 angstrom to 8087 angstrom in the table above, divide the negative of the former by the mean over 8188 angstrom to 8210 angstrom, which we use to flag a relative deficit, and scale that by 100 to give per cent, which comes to -94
